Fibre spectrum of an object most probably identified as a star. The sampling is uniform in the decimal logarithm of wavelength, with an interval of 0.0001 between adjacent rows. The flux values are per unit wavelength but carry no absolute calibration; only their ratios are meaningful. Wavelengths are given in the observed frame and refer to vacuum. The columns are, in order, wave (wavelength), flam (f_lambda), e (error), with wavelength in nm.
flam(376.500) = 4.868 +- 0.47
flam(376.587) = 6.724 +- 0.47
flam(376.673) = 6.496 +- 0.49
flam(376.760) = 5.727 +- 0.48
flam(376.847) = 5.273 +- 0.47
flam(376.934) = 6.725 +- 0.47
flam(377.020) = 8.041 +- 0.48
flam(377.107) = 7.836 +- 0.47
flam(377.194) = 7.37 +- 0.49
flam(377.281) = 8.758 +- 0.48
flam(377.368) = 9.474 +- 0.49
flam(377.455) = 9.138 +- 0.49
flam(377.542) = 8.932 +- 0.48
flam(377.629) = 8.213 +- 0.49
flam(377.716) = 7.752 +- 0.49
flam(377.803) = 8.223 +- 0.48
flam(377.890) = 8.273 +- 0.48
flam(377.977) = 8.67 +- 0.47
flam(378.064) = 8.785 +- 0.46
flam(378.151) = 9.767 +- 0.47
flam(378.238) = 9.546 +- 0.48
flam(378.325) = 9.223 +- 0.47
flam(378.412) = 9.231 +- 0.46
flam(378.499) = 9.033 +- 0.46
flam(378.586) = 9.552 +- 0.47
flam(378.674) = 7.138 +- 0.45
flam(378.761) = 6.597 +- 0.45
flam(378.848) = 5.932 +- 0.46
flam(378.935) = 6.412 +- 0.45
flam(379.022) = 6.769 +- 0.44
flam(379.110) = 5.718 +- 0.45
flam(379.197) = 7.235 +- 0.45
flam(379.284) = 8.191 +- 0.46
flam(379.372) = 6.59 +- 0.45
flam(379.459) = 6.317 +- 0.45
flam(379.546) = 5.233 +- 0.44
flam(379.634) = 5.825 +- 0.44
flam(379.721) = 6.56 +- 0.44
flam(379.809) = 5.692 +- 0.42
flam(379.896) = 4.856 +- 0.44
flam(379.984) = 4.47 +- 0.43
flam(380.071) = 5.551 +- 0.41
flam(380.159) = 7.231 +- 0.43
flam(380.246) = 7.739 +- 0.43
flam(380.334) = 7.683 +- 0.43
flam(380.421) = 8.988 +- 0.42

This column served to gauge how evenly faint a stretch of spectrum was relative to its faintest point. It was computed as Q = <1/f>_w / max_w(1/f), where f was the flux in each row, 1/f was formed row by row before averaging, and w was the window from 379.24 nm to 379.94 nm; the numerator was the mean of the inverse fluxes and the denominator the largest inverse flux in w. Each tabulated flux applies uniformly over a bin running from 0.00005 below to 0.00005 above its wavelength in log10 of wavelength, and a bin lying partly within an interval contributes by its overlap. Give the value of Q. 0.81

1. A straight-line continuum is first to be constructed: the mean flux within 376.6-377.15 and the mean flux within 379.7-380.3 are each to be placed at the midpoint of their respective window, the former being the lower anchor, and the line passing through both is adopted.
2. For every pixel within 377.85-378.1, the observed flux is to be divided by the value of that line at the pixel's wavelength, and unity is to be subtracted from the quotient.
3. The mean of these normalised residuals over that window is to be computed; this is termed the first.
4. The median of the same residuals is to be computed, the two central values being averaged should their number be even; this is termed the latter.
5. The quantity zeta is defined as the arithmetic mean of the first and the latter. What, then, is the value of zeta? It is 0.34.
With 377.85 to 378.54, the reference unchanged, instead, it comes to 0.43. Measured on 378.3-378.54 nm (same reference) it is 0.44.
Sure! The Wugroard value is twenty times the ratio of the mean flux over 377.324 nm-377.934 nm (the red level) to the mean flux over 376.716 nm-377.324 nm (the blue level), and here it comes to 24.1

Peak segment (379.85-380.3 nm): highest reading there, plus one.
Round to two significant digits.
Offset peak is 8.7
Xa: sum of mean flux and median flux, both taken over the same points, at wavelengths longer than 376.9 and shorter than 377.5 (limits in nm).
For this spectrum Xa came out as 16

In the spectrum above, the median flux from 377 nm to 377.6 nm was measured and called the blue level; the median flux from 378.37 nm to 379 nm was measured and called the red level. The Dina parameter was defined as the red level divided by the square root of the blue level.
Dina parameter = 2.41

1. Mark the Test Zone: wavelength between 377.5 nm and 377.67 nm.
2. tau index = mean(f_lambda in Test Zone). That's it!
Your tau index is 8.57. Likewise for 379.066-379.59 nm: 6.55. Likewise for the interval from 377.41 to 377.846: 8.45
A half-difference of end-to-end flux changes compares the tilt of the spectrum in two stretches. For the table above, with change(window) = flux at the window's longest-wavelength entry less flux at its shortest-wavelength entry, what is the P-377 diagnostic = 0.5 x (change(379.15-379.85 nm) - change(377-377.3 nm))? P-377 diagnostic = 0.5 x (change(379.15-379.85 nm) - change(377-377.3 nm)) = -1.1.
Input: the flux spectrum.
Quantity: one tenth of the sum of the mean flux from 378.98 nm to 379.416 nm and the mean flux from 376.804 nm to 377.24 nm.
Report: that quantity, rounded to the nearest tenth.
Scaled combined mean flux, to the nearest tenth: 1.4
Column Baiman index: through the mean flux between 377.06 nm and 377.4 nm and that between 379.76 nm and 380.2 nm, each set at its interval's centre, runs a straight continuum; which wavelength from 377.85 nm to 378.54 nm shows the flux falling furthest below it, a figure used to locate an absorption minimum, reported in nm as 377.890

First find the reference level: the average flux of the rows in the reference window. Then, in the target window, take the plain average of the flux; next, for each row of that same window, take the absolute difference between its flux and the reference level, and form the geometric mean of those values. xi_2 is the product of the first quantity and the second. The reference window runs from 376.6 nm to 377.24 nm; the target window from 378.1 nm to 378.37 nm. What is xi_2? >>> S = 26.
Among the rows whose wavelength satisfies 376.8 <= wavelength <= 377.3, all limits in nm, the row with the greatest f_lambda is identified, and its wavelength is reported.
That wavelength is 377.281 nm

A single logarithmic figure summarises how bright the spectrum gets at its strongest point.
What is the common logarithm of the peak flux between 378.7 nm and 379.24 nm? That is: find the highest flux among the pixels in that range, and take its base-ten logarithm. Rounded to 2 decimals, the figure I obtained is 0.86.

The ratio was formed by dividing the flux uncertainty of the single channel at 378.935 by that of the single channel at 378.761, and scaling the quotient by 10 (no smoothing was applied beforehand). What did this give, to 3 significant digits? 10.0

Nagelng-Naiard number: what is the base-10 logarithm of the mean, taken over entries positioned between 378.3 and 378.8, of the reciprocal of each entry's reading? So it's -0.92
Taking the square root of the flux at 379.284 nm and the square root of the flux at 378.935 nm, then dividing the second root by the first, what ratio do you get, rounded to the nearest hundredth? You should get 0.88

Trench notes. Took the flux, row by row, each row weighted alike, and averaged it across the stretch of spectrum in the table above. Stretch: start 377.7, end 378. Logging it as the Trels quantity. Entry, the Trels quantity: 8.2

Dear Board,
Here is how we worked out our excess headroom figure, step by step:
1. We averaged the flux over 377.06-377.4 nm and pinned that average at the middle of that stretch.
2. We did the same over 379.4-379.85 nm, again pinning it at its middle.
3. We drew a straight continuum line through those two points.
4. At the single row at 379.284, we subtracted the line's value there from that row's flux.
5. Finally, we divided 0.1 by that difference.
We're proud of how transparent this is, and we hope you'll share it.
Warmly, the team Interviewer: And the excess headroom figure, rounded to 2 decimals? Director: 0.05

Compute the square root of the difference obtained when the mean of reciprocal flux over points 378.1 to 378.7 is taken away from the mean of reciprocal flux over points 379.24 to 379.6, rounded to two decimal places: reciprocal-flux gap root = 0.21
